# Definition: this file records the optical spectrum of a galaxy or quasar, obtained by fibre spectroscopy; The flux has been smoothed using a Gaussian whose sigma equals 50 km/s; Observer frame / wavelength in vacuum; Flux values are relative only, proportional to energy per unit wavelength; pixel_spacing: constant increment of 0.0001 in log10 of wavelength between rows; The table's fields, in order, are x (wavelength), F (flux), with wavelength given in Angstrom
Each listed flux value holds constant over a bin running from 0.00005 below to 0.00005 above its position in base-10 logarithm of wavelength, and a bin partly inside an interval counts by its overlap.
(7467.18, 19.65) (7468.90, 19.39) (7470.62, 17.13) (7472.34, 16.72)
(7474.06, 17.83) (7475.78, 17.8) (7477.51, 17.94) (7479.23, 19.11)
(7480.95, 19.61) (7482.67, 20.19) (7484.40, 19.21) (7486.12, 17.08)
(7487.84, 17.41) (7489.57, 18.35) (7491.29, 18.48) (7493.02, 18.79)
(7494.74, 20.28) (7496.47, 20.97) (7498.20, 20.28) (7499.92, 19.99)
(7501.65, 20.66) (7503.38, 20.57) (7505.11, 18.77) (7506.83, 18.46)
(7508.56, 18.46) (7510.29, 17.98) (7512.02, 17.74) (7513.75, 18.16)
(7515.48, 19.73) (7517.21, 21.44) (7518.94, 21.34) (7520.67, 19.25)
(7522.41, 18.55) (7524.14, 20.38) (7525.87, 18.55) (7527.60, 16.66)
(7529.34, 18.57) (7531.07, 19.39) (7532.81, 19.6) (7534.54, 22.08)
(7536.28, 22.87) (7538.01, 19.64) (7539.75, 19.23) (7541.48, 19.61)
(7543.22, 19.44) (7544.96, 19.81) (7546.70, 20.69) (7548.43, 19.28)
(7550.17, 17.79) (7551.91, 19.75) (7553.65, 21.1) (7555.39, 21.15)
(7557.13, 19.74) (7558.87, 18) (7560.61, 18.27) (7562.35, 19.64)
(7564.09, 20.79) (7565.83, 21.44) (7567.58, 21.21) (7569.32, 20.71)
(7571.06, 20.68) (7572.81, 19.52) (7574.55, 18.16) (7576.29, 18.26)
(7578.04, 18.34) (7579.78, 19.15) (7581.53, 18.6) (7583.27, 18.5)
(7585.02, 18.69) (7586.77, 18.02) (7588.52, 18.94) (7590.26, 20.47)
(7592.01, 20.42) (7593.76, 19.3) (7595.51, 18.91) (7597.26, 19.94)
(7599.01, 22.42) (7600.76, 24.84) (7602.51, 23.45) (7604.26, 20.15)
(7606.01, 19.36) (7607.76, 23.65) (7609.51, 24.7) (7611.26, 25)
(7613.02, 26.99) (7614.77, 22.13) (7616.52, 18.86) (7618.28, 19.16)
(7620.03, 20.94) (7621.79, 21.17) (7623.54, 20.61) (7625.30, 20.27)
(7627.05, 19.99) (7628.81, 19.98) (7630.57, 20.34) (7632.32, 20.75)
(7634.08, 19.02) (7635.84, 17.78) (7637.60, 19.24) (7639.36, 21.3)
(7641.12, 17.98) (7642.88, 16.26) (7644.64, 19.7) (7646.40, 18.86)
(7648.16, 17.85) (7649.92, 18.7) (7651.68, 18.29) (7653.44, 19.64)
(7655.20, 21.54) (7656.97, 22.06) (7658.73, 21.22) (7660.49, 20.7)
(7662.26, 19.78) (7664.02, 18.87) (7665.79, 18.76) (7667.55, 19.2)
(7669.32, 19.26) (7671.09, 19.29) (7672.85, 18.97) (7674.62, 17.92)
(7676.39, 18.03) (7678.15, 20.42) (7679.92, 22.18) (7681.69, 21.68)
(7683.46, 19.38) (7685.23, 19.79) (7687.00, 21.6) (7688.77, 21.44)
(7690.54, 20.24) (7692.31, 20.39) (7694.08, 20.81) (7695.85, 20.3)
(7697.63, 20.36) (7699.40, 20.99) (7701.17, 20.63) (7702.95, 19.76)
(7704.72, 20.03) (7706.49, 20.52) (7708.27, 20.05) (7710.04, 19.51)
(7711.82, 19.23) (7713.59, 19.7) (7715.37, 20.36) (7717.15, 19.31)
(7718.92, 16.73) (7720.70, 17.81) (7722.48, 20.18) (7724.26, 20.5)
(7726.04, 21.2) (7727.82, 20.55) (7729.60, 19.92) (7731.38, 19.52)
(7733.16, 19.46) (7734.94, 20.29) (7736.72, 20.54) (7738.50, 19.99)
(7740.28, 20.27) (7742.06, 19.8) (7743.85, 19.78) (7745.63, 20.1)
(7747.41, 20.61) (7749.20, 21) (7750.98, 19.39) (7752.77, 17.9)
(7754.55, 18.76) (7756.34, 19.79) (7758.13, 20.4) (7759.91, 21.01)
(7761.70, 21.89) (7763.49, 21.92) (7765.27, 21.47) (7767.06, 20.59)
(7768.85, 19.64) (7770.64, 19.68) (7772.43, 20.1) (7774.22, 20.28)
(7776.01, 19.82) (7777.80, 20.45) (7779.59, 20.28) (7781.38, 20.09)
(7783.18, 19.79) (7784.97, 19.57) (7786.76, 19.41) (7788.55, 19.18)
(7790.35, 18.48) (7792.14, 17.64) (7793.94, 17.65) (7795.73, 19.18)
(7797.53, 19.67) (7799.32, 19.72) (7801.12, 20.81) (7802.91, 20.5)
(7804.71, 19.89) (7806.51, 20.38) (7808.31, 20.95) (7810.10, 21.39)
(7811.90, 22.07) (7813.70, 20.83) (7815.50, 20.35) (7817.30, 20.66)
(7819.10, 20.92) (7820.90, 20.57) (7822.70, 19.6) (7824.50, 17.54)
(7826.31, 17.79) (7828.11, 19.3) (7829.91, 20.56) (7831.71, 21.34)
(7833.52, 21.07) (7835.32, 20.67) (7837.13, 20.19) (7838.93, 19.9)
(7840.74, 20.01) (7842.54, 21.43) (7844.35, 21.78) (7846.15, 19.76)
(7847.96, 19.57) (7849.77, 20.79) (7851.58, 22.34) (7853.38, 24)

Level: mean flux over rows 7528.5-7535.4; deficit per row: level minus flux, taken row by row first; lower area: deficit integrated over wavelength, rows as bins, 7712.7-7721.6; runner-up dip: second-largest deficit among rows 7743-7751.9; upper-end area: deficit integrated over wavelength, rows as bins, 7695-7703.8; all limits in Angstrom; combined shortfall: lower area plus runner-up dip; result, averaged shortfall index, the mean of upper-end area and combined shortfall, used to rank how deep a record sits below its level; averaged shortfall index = 3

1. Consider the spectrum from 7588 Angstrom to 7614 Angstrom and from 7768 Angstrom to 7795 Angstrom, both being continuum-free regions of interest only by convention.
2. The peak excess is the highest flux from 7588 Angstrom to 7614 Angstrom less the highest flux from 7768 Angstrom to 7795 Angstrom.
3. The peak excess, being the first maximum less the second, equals 6.5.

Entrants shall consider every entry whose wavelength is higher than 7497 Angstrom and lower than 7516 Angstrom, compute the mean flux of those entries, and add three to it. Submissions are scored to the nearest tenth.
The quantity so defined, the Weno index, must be 22.2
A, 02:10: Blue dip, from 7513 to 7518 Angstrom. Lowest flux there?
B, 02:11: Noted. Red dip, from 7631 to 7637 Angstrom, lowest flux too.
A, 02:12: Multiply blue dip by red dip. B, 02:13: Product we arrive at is 323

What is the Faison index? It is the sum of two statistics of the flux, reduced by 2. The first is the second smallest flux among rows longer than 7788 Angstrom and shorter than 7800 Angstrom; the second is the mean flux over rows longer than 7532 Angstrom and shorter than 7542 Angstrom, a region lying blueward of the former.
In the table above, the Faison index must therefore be 36.2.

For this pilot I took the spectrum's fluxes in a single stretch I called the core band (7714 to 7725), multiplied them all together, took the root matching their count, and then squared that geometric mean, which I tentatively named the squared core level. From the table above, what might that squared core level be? 365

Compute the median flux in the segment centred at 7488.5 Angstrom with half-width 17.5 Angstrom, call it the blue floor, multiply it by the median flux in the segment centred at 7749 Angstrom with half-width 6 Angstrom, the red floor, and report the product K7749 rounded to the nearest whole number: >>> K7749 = 375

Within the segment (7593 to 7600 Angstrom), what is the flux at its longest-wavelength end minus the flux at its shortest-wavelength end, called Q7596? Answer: 3.1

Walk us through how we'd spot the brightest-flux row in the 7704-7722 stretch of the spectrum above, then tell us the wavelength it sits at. 7706.49 Angstrom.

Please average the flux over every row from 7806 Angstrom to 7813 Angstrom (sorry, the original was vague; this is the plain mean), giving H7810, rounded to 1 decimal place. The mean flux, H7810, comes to 21.2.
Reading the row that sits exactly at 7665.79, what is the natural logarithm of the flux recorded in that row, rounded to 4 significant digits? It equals 2.932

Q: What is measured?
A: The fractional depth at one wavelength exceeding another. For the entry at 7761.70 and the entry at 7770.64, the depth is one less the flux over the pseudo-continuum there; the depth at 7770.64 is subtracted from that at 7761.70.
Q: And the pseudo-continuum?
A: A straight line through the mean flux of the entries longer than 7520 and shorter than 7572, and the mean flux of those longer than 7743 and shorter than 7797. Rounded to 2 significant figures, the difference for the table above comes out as -0.11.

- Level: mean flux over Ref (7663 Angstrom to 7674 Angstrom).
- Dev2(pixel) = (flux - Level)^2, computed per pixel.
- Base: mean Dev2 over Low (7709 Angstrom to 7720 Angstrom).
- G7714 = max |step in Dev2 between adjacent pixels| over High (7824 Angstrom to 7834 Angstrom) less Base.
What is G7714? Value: 2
